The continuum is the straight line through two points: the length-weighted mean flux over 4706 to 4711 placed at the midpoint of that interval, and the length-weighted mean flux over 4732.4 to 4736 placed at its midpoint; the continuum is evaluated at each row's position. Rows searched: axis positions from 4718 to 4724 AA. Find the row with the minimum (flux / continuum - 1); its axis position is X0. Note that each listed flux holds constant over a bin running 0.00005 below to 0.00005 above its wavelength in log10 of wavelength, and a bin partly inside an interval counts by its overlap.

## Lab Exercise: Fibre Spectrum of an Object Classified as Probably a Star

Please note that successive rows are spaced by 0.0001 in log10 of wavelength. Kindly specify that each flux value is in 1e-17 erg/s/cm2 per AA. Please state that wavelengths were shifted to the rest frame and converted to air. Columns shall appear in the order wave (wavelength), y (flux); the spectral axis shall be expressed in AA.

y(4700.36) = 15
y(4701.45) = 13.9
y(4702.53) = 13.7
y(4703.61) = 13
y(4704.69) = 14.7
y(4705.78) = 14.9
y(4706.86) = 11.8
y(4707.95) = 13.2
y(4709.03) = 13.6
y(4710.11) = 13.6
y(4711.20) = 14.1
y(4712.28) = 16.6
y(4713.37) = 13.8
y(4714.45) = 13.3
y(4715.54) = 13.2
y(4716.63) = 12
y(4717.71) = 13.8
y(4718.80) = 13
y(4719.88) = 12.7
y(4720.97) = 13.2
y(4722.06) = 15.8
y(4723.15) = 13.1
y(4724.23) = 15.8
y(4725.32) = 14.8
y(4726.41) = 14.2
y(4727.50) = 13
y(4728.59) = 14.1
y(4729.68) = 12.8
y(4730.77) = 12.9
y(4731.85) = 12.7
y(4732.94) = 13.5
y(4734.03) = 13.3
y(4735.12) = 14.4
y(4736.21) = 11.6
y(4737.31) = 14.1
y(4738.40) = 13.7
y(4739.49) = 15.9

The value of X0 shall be 4719.88 AA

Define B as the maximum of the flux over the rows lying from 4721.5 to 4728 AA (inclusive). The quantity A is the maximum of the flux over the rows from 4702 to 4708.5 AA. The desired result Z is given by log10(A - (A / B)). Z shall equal 1.14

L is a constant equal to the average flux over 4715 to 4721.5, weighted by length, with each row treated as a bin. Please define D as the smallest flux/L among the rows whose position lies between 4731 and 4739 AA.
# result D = 0.89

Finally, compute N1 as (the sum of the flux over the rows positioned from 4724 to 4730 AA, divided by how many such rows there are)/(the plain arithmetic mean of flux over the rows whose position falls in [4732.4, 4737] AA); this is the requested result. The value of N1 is 1.07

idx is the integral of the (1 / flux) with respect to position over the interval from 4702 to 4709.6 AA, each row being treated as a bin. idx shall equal 0.6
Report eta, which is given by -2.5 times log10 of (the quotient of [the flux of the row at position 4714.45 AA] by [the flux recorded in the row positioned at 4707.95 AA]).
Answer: -0.01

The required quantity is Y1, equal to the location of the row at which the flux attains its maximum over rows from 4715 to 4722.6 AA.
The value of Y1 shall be 4722.06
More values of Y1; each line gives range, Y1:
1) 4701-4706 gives 4705.78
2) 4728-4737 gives 4735.12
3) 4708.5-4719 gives 4712.28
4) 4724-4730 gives 4724.23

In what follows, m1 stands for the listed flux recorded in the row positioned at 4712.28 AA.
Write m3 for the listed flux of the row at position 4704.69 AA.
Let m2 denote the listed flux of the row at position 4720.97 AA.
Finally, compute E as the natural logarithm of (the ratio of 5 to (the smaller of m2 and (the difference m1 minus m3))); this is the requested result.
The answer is 1.0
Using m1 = 16.6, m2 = 13.2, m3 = 14.7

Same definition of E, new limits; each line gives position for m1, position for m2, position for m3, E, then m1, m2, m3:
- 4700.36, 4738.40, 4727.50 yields 0.9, 15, 13.7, 13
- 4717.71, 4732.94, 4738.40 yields 3.9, 13.8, 13.5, 13.7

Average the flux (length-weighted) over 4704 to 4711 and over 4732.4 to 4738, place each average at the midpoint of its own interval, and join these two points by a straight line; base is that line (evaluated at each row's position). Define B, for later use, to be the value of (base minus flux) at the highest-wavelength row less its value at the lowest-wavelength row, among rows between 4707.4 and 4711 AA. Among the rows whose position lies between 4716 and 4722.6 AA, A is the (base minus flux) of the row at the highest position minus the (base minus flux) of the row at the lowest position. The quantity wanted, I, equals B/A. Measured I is 0.1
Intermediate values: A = -3.85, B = -0.4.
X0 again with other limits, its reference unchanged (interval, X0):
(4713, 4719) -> 4716.63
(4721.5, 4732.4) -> 4731.85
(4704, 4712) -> 4706.86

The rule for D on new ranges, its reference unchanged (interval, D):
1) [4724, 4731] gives 0.99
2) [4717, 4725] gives 0.98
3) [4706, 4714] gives 0.91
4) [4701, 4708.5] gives 0.91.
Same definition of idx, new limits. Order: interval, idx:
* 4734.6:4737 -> 0.2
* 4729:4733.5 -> 0.3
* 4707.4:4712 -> 0.3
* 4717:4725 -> 0.6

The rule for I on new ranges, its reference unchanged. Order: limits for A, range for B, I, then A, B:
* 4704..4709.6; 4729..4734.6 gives -0.5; 1.06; -0.5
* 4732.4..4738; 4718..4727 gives 2.0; -0.64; -1.3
